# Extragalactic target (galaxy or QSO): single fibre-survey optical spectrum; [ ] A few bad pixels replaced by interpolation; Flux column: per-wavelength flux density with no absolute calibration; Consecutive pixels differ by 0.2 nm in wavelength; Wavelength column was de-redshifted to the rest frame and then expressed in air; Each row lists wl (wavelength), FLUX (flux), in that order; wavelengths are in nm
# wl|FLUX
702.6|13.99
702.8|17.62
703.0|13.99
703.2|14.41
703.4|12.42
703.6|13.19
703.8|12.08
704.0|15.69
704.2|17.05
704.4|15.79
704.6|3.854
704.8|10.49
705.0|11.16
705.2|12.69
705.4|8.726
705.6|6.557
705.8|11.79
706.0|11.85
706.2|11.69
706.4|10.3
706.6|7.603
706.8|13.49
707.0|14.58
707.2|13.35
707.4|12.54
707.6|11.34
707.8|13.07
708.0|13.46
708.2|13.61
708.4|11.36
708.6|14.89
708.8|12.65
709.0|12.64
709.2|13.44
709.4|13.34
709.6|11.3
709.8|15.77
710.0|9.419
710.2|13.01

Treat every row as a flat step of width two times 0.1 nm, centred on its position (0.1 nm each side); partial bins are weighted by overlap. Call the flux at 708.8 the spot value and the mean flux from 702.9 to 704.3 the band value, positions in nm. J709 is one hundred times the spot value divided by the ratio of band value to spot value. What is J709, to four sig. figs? 1133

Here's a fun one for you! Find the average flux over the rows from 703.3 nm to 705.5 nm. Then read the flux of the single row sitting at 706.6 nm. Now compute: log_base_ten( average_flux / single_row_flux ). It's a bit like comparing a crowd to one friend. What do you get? 0.20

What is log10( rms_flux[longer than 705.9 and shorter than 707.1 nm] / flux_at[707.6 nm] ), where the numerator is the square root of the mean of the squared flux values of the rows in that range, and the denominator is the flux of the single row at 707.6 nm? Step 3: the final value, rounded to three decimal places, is 0.017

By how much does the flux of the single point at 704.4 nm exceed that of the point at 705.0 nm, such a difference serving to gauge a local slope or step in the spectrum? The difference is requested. 4.6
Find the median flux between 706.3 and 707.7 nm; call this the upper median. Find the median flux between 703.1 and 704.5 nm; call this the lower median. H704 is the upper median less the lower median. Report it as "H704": -2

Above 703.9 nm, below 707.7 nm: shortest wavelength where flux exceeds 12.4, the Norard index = 704.0 nm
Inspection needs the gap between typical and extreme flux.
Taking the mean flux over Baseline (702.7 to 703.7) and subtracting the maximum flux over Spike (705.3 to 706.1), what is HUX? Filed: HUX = 2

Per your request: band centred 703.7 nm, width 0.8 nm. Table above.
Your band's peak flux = 15.69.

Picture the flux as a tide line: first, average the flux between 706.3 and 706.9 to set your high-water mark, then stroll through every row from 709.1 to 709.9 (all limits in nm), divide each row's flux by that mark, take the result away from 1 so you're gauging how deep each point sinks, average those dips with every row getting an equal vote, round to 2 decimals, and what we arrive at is -0.29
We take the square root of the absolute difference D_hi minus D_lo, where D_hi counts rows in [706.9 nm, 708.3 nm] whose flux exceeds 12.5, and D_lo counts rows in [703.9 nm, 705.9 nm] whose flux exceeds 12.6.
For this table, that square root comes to 1.4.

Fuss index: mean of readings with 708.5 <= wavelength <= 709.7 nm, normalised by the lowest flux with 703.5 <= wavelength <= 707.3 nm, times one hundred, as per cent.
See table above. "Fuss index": 338.4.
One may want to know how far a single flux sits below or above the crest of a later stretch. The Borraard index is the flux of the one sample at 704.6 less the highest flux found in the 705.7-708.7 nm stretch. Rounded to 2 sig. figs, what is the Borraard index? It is -11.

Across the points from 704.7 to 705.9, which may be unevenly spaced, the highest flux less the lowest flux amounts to 6.1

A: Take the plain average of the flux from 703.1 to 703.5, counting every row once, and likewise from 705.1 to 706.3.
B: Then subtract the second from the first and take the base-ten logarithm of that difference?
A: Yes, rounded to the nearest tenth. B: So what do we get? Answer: 0.5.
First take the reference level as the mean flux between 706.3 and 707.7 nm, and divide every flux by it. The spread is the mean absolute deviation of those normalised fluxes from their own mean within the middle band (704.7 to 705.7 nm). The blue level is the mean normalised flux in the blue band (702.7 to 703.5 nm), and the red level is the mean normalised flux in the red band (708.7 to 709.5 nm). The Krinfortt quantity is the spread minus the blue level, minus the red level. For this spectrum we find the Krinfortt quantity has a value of -2.17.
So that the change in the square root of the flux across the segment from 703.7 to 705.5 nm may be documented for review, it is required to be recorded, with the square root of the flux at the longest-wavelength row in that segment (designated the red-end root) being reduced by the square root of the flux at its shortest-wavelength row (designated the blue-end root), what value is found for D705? -0.52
